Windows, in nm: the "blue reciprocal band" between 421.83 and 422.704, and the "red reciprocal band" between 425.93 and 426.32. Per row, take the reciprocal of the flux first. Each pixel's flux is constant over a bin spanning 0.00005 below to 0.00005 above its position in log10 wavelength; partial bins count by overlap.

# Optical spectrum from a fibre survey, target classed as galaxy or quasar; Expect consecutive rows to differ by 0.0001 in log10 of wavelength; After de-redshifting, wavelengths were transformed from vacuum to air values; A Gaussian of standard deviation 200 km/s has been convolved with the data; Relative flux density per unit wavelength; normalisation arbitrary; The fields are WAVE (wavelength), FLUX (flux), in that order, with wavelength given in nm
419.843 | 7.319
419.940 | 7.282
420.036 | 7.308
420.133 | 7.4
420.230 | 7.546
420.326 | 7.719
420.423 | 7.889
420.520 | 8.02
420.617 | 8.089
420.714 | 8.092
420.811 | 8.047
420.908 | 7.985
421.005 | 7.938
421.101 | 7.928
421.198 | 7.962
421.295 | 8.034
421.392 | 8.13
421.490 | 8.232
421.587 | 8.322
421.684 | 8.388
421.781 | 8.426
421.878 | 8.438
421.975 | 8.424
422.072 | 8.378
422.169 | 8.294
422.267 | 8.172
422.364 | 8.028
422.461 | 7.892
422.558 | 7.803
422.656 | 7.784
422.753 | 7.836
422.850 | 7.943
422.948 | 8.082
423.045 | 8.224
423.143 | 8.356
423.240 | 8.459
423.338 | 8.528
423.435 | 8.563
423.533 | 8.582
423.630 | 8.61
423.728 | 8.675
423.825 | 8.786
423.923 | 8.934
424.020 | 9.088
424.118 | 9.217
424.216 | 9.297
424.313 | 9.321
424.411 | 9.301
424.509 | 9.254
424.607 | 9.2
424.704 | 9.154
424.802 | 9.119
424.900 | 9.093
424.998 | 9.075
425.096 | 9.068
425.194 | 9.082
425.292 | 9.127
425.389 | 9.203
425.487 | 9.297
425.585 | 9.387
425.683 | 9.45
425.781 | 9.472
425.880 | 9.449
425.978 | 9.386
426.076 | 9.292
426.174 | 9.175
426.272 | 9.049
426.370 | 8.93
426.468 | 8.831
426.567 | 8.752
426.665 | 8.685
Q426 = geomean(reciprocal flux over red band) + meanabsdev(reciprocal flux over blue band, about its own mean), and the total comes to 0.112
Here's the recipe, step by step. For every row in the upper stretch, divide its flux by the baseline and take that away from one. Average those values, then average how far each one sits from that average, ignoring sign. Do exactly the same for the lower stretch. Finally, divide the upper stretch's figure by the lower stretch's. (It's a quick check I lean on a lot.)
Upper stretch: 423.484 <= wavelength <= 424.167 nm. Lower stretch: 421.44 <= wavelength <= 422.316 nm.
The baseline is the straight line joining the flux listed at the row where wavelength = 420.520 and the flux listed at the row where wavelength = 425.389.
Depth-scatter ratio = 1.7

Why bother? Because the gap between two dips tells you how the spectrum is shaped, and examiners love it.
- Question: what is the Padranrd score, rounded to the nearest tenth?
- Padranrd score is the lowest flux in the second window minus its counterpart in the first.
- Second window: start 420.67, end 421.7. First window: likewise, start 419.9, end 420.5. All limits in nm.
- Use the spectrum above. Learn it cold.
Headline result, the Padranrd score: 0.6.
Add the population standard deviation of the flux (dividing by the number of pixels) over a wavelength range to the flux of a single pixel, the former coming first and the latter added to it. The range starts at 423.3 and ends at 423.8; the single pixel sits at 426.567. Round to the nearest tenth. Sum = 8.8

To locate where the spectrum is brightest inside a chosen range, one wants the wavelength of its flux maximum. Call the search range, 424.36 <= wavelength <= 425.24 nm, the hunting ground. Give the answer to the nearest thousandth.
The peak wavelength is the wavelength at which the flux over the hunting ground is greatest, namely 424.411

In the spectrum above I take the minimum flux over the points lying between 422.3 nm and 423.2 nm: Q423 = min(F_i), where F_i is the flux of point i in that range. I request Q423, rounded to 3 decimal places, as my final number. 7.784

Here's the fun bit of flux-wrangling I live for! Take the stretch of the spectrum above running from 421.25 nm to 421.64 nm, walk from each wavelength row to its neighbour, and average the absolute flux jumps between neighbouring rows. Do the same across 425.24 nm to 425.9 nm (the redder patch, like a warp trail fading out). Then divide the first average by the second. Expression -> 1.6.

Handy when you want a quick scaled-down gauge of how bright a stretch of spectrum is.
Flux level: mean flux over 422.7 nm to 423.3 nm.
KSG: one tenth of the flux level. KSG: 0.815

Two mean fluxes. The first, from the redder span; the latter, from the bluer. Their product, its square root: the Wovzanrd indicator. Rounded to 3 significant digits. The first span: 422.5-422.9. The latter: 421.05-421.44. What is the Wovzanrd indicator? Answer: 7.93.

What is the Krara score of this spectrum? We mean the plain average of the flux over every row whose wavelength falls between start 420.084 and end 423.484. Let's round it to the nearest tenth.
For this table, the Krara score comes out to 8.1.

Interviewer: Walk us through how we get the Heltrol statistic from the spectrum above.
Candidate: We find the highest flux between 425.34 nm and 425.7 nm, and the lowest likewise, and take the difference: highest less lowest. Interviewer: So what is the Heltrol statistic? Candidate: 0.25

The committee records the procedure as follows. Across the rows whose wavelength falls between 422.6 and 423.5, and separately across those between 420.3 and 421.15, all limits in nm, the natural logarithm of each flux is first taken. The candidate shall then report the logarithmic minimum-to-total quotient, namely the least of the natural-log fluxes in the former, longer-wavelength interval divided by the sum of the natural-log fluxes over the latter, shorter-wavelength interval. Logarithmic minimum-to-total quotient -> 0.110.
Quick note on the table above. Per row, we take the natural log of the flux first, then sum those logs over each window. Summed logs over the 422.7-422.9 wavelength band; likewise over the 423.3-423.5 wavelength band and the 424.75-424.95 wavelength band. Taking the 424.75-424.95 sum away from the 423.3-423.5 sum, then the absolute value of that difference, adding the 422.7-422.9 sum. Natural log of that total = 1.45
